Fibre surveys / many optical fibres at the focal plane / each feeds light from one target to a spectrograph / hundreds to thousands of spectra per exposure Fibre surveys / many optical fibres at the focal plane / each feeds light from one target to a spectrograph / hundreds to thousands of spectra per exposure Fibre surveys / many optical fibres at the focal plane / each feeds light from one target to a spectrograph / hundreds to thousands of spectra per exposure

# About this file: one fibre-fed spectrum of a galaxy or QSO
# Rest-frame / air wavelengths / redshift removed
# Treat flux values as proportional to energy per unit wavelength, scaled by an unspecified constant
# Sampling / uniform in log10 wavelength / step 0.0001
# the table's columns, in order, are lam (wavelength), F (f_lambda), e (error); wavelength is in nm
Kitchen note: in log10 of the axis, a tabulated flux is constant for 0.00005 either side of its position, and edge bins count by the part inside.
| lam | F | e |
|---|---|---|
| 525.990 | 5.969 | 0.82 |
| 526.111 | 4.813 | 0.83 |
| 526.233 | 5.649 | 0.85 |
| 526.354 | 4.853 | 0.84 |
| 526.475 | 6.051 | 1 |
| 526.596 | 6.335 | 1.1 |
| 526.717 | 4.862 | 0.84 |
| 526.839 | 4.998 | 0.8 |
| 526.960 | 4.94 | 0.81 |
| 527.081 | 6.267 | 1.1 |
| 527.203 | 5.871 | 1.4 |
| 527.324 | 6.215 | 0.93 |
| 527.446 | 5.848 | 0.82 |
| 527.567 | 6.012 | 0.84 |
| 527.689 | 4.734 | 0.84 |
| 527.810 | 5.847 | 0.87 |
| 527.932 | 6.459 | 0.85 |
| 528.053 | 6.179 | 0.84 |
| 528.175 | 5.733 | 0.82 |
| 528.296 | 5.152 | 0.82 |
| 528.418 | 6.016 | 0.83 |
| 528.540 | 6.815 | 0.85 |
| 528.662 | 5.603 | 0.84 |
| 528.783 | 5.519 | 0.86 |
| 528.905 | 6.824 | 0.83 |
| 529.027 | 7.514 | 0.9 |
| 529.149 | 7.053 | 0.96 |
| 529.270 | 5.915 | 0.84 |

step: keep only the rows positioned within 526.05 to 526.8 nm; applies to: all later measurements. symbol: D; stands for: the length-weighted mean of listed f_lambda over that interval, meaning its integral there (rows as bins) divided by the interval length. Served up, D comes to 5.4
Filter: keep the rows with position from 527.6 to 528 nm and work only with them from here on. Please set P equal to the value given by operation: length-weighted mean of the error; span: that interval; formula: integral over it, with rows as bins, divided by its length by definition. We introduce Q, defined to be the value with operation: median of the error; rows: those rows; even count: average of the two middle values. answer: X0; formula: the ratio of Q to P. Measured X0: 1.00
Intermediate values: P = 0.852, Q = 0.850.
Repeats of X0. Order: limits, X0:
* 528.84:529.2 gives 1.01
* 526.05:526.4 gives 1.00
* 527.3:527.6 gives 0.98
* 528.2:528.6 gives 1.00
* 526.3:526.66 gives 1.02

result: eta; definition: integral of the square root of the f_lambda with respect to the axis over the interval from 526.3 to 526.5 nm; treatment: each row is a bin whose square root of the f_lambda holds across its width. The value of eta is 0.46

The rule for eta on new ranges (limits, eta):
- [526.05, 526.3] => 0.57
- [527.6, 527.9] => 0.70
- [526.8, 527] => 0.45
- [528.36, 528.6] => 0.61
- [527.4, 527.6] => 0.49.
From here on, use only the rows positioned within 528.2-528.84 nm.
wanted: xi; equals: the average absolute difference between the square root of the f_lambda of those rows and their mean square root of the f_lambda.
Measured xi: 0.097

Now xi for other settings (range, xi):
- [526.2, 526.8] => 0.119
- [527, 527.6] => 0.032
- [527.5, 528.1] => 0.096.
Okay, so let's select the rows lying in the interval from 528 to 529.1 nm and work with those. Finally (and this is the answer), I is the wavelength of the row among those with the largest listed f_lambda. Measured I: 529.027 nm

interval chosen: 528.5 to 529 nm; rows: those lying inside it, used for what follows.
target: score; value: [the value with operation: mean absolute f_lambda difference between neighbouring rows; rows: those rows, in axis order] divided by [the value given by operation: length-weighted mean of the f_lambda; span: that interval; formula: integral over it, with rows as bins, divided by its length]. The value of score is 0.139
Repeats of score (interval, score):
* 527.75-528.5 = 0.094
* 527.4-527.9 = 0.151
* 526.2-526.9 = 0.143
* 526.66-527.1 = 0.098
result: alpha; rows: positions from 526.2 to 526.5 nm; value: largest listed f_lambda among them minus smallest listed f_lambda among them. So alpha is 1.20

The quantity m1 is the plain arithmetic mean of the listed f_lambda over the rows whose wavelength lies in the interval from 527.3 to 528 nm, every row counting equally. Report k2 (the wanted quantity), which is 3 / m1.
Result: 0.513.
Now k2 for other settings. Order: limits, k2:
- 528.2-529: 0.501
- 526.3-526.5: 0.550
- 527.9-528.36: 0.510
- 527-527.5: 0.496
